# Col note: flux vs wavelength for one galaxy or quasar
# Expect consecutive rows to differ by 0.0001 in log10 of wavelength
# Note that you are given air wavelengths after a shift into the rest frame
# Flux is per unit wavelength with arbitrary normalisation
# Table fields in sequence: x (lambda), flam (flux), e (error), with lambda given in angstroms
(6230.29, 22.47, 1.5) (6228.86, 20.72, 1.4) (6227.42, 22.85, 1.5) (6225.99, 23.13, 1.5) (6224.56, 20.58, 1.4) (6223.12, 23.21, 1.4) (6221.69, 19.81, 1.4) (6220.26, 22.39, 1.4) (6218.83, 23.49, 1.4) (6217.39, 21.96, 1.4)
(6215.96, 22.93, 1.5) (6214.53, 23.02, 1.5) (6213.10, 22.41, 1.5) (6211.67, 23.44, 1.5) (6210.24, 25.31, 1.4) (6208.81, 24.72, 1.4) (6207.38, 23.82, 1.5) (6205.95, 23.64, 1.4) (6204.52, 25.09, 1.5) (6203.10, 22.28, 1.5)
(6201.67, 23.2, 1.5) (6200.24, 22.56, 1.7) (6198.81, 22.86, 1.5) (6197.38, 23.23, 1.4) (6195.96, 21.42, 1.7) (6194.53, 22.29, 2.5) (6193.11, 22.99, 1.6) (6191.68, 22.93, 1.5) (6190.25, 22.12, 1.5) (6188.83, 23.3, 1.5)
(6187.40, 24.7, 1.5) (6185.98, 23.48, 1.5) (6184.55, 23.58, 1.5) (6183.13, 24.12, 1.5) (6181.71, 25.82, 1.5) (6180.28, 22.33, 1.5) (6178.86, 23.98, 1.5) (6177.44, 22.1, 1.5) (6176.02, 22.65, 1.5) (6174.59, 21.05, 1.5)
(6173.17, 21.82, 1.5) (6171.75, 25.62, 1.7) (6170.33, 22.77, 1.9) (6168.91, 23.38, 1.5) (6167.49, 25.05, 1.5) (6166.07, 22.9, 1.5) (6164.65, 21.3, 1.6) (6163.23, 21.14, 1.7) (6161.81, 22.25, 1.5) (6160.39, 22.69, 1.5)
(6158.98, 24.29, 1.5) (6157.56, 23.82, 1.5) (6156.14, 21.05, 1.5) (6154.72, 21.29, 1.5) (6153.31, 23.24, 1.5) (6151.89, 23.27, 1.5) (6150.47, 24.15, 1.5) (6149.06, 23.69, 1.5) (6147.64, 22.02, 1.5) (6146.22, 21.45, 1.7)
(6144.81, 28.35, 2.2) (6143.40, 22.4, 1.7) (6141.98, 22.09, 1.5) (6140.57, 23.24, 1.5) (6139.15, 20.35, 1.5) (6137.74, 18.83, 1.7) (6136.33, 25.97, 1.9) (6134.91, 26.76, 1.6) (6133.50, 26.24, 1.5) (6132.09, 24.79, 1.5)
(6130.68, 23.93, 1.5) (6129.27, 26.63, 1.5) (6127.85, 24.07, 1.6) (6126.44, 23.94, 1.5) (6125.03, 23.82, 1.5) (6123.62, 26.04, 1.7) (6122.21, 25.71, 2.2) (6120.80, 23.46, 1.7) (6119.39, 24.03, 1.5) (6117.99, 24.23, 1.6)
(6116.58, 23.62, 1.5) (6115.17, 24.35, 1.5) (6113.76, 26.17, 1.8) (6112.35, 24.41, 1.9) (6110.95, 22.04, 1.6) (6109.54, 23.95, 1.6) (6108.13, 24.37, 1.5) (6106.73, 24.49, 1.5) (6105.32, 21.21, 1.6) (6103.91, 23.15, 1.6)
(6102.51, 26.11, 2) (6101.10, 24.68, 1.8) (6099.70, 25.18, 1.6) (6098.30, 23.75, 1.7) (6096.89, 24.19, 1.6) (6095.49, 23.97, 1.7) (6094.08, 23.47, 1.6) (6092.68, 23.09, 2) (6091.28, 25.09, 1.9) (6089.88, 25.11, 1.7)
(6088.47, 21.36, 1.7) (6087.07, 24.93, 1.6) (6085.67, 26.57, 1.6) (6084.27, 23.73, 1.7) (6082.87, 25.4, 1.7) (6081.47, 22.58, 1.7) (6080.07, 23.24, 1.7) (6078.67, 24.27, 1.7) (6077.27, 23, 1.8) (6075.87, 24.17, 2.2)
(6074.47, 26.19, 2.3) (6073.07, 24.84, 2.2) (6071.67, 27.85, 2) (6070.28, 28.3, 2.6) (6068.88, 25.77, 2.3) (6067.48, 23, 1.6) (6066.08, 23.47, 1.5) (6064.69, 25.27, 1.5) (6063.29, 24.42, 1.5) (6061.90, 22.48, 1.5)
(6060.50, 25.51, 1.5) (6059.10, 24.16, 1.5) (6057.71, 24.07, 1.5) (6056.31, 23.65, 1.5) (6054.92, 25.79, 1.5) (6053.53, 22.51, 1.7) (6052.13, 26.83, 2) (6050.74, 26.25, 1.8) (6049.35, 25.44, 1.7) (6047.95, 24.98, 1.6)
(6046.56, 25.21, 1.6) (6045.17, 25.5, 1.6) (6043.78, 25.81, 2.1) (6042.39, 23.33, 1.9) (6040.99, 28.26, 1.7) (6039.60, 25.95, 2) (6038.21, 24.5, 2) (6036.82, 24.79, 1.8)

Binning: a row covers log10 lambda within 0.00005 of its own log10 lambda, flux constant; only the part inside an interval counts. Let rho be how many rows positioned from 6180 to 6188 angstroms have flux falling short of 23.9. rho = 3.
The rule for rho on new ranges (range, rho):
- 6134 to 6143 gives 4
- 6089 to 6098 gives 2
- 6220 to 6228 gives 6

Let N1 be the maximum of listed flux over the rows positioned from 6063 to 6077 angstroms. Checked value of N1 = 28.3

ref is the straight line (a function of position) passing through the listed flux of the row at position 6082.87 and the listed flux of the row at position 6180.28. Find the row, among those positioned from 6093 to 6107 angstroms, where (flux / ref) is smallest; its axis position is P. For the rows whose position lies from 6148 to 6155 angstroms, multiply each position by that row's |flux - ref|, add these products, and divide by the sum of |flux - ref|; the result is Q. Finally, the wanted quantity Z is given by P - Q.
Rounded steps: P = 6105.32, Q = 6152.8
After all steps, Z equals -47.5 angstroms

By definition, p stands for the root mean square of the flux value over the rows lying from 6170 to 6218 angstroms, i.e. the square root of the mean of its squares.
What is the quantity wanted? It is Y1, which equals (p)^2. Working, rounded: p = 23.3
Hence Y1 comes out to 541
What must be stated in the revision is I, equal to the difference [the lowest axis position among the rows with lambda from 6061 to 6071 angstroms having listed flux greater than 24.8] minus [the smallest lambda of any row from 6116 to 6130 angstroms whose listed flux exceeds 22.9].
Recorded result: -51.9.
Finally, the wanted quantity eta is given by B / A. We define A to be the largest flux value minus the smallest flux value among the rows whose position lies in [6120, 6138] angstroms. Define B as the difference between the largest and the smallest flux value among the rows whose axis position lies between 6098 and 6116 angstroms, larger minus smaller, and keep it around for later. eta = 0.6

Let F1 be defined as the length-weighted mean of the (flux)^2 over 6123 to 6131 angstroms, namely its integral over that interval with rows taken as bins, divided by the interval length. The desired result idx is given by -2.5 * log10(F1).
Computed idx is -6.97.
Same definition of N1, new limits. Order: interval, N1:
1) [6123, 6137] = 26.76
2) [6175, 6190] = 25.82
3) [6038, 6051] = 28.26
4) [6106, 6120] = 26.17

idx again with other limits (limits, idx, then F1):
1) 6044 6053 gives -7.05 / 658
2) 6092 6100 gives -6.89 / 571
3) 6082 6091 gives -6.95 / 603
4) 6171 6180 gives -6.80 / 524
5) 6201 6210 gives -6.89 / 571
